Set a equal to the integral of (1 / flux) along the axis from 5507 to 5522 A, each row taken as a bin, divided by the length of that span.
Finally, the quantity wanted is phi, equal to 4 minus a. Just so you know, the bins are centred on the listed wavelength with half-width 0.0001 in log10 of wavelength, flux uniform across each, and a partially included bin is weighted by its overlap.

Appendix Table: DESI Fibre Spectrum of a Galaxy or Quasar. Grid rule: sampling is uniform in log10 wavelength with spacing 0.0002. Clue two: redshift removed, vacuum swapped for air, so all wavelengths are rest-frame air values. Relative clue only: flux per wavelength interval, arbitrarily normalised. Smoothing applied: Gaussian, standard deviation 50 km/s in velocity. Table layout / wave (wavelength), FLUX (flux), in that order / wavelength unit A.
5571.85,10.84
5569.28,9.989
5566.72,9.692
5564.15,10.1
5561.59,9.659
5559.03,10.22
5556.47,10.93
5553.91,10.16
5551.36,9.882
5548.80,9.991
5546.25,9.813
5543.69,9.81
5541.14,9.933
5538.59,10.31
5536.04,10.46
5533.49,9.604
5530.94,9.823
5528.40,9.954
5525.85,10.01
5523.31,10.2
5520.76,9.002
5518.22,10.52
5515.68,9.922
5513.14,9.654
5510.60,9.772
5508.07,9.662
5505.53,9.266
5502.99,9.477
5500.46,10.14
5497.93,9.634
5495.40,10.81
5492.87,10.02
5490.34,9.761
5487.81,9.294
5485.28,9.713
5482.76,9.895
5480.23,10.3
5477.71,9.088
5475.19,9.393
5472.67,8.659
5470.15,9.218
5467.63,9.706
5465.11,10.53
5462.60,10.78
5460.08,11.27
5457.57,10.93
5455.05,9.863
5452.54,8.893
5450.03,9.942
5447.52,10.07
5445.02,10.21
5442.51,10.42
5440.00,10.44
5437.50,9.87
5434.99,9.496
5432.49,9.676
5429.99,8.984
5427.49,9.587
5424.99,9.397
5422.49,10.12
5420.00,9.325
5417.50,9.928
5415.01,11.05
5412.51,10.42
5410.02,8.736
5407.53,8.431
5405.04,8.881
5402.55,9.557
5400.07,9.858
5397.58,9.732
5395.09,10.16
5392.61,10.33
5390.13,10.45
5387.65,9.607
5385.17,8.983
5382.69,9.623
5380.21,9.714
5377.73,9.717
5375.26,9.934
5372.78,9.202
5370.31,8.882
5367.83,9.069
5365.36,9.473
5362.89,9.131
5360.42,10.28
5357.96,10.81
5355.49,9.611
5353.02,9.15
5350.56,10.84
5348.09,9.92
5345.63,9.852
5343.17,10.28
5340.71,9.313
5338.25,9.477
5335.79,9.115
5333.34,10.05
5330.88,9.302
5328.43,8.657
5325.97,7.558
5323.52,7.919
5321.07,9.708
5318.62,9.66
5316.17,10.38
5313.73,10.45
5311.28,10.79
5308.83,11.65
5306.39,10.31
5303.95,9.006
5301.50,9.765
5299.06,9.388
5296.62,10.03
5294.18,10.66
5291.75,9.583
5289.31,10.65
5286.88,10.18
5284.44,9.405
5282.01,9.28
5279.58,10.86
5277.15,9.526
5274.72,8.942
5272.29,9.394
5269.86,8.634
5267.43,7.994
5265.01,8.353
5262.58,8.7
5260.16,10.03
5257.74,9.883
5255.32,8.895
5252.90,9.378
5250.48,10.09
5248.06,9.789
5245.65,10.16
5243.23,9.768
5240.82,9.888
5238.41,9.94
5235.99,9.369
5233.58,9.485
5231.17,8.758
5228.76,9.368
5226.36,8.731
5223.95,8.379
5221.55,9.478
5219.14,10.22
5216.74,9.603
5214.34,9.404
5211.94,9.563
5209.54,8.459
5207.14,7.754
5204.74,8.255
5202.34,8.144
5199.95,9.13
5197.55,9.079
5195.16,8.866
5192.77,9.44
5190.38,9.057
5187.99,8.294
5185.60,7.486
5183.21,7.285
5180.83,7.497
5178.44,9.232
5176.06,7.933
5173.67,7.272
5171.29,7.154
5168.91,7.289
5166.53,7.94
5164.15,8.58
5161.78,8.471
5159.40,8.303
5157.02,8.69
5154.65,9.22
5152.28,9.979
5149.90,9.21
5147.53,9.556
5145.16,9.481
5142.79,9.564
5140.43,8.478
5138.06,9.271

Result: 3.897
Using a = 0.103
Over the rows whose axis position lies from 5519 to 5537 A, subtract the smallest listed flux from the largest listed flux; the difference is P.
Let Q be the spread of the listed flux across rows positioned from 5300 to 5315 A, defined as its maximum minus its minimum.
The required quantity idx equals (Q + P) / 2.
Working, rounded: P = 1.5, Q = 2.6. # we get 2.1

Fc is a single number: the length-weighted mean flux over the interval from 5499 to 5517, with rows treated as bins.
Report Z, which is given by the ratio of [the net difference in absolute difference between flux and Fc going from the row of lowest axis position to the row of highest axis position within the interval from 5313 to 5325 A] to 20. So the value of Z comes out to 0.052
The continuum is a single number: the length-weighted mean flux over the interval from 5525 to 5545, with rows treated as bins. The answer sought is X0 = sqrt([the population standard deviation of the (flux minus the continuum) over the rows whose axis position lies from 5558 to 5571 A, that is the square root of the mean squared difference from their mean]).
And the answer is 0.47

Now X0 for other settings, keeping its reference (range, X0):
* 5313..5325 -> 0.96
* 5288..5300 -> 0.73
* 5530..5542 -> 0.56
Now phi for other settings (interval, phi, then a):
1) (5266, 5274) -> 3.884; 0.116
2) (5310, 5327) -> 3.893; 0.107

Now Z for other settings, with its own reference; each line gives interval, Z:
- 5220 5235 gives 0.000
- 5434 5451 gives 0.002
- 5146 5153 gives 0.007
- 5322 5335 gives -0.072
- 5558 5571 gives -0.012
